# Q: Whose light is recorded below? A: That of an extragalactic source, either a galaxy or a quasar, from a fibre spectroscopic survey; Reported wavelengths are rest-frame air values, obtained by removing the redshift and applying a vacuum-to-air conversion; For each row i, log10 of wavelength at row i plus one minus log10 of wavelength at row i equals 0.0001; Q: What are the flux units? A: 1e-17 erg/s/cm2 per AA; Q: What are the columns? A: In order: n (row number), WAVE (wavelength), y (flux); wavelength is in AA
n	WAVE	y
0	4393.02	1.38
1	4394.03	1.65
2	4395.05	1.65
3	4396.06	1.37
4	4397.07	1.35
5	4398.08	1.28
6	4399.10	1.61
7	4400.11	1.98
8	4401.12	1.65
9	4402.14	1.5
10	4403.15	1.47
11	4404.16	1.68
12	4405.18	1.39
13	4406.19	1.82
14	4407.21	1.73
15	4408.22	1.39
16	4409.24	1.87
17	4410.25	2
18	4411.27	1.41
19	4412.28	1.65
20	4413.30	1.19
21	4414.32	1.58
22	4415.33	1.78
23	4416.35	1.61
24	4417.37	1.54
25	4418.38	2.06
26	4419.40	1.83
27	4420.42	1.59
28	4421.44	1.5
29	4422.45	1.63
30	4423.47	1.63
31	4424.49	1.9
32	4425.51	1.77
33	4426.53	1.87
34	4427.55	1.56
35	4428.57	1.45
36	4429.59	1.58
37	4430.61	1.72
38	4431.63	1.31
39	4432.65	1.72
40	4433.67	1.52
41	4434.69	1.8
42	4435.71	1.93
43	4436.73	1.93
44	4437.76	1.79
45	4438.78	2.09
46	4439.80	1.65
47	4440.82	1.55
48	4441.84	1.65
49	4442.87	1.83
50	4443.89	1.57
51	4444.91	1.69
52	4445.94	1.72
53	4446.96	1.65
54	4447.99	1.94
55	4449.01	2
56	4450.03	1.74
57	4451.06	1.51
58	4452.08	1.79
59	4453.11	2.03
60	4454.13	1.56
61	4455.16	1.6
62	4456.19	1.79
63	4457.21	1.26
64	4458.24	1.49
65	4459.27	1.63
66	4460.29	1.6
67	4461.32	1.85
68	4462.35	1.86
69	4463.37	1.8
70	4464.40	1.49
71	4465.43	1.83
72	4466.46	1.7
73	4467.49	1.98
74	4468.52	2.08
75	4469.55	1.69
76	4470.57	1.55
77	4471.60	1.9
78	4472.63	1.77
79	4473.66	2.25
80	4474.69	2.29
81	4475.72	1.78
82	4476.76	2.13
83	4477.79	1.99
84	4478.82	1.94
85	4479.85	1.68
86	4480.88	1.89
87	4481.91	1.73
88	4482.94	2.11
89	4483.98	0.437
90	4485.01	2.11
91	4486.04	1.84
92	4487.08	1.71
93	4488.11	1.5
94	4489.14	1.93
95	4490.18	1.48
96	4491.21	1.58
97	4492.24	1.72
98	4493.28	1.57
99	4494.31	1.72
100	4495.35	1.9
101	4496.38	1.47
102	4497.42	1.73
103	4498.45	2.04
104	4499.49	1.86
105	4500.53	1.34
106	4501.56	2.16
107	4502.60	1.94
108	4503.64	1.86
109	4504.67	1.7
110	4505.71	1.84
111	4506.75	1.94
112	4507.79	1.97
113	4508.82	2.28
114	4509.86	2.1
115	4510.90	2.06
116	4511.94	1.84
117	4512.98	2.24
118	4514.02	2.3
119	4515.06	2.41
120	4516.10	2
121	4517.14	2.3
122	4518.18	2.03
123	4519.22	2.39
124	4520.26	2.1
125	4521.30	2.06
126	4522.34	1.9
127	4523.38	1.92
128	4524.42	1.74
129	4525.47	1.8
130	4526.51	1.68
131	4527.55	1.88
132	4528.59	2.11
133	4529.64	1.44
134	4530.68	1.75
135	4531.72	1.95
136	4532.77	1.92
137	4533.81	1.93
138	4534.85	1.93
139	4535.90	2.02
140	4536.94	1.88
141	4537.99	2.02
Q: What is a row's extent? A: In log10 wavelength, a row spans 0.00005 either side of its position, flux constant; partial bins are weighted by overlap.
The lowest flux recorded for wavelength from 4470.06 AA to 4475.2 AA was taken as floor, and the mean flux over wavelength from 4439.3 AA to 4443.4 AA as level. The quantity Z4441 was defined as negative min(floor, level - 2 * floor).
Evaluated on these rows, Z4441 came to 1.43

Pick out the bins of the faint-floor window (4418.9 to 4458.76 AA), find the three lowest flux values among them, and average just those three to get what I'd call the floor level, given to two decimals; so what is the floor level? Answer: 1.34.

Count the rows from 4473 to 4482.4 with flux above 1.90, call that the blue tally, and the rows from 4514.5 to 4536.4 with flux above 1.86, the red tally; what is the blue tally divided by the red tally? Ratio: 0.31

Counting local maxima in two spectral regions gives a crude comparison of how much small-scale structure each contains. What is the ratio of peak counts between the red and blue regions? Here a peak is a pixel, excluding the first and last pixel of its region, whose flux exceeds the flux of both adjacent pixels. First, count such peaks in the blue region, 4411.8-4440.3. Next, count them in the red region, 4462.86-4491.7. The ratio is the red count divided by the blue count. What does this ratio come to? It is 1.29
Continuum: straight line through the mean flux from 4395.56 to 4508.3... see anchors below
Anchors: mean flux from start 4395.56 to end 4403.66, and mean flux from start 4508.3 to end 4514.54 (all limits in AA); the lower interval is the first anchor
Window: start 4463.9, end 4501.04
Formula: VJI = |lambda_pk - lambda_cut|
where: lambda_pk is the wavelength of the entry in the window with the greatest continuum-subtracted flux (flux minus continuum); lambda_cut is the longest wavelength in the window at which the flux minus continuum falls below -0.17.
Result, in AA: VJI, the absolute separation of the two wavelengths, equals 25.8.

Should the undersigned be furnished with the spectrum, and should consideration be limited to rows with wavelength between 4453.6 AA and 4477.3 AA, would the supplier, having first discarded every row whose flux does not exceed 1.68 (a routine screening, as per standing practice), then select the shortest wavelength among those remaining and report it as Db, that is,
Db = 4456.19 AA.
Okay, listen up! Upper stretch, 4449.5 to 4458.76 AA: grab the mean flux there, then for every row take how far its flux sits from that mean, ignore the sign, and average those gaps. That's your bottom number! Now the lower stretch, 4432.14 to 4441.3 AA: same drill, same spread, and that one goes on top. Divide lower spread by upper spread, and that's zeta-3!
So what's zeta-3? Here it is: 0.84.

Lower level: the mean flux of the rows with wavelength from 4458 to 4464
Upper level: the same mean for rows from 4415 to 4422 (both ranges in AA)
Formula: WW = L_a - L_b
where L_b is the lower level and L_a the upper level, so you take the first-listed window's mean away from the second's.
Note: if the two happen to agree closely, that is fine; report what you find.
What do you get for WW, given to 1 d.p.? 0.0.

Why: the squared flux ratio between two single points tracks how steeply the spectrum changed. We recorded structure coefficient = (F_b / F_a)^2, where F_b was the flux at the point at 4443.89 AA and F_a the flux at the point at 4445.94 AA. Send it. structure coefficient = 0.83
